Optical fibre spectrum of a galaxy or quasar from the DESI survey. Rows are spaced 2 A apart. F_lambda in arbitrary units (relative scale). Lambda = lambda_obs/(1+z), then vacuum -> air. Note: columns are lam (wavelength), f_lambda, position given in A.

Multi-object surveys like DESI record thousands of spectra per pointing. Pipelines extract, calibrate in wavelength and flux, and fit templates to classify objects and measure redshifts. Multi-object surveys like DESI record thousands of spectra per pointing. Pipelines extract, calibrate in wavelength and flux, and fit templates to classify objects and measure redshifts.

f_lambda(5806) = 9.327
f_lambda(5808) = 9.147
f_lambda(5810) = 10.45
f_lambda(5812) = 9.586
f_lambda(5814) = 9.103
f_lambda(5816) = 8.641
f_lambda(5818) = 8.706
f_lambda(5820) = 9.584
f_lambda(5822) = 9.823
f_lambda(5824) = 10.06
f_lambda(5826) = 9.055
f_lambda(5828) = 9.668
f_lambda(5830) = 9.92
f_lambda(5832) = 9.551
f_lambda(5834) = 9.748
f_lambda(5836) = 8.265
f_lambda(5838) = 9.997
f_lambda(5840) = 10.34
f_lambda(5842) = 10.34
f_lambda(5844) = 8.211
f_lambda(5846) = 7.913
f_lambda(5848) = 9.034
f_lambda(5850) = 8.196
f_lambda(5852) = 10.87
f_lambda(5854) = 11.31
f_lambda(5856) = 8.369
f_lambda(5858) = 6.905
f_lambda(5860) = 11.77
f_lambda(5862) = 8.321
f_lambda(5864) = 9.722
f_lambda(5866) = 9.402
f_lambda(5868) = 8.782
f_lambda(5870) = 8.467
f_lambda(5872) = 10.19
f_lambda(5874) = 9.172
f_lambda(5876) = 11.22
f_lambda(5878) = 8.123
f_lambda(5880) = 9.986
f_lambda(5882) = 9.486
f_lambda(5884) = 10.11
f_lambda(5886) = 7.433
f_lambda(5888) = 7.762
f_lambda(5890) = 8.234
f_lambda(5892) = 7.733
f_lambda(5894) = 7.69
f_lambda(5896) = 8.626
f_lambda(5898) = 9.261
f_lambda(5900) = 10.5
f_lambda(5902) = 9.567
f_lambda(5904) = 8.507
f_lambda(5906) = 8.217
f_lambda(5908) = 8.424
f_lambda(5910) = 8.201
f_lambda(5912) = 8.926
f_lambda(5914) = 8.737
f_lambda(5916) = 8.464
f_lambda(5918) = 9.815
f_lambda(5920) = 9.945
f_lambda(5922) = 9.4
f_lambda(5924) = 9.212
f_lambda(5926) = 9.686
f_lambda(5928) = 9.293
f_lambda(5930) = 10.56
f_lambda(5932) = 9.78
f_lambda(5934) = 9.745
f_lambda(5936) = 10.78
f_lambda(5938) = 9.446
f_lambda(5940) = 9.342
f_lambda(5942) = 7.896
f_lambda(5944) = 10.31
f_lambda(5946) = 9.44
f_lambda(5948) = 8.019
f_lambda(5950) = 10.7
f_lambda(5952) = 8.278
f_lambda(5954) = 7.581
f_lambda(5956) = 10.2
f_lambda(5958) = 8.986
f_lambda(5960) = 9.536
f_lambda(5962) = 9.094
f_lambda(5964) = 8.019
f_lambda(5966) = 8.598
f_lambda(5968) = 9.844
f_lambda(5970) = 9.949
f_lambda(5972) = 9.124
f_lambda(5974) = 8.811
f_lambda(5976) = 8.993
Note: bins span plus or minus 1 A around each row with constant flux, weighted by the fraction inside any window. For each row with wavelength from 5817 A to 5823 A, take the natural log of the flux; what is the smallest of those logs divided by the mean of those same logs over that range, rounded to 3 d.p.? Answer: 0.968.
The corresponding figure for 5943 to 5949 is 0.938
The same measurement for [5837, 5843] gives 0.990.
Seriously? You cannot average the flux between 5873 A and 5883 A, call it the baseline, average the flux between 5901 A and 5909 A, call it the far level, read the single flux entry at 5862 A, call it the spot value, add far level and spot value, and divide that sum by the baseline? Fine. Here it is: 1.77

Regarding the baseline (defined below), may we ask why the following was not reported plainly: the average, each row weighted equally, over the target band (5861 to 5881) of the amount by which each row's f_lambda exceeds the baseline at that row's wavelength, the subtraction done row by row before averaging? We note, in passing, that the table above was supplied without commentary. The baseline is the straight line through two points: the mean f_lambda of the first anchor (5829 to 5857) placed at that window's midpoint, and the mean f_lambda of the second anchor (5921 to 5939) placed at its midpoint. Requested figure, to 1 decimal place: -0.2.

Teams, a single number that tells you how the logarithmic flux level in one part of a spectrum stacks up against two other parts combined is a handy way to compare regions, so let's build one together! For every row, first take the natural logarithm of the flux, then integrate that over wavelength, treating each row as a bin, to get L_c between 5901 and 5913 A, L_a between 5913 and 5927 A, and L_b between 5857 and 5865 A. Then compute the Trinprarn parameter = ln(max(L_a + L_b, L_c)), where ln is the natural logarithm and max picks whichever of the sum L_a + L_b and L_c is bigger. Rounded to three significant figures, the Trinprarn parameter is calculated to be 3.89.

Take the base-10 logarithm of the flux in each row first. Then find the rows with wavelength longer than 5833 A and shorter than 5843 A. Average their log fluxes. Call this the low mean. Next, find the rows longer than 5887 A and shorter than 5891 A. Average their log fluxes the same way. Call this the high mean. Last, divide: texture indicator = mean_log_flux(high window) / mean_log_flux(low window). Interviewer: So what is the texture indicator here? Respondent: 0.91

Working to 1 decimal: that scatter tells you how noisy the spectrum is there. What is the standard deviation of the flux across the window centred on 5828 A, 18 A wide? 0.5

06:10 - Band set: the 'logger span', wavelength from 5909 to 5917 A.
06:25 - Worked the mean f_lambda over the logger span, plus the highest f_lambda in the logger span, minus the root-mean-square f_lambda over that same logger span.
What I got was 8.9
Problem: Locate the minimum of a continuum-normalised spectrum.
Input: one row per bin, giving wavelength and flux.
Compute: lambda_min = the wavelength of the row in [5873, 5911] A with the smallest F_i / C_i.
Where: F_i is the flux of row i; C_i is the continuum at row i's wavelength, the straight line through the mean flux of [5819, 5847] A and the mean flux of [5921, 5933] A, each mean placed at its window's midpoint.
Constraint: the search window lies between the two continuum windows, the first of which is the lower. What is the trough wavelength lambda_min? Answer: 5886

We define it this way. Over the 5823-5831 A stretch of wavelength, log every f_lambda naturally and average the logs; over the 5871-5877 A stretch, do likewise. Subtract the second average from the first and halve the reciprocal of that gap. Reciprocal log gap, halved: -10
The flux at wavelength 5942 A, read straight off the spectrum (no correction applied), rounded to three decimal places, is 7.896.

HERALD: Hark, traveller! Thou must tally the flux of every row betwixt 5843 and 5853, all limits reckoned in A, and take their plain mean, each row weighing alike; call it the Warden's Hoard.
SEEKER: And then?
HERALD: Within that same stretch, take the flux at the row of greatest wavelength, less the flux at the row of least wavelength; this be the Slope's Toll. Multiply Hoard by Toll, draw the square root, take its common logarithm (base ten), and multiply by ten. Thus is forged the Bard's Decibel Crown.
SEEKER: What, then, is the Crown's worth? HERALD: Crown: 7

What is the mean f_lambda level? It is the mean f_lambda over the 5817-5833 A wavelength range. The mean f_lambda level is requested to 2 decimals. 9.55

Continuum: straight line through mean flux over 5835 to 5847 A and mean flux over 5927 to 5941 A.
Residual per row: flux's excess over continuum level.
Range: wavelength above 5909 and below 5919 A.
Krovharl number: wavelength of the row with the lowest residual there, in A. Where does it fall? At 5910 A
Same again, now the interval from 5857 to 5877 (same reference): 5858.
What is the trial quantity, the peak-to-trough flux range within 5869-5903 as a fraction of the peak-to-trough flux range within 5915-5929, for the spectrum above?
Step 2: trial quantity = 2.6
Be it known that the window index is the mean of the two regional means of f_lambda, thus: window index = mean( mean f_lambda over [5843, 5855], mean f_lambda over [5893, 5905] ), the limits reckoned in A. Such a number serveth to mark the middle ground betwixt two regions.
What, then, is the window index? 9.14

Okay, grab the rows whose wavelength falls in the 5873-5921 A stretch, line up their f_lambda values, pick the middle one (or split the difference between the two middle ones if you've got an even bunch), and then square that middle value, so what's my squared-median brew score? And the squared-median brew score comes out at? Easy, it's 75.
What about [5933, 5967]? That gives 87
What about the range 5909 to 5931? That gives 86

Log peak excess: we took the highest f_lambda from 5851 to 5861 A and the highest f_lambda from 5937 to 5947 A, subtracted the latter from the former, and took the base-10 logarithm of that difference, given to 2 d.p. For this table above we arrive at 0.16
